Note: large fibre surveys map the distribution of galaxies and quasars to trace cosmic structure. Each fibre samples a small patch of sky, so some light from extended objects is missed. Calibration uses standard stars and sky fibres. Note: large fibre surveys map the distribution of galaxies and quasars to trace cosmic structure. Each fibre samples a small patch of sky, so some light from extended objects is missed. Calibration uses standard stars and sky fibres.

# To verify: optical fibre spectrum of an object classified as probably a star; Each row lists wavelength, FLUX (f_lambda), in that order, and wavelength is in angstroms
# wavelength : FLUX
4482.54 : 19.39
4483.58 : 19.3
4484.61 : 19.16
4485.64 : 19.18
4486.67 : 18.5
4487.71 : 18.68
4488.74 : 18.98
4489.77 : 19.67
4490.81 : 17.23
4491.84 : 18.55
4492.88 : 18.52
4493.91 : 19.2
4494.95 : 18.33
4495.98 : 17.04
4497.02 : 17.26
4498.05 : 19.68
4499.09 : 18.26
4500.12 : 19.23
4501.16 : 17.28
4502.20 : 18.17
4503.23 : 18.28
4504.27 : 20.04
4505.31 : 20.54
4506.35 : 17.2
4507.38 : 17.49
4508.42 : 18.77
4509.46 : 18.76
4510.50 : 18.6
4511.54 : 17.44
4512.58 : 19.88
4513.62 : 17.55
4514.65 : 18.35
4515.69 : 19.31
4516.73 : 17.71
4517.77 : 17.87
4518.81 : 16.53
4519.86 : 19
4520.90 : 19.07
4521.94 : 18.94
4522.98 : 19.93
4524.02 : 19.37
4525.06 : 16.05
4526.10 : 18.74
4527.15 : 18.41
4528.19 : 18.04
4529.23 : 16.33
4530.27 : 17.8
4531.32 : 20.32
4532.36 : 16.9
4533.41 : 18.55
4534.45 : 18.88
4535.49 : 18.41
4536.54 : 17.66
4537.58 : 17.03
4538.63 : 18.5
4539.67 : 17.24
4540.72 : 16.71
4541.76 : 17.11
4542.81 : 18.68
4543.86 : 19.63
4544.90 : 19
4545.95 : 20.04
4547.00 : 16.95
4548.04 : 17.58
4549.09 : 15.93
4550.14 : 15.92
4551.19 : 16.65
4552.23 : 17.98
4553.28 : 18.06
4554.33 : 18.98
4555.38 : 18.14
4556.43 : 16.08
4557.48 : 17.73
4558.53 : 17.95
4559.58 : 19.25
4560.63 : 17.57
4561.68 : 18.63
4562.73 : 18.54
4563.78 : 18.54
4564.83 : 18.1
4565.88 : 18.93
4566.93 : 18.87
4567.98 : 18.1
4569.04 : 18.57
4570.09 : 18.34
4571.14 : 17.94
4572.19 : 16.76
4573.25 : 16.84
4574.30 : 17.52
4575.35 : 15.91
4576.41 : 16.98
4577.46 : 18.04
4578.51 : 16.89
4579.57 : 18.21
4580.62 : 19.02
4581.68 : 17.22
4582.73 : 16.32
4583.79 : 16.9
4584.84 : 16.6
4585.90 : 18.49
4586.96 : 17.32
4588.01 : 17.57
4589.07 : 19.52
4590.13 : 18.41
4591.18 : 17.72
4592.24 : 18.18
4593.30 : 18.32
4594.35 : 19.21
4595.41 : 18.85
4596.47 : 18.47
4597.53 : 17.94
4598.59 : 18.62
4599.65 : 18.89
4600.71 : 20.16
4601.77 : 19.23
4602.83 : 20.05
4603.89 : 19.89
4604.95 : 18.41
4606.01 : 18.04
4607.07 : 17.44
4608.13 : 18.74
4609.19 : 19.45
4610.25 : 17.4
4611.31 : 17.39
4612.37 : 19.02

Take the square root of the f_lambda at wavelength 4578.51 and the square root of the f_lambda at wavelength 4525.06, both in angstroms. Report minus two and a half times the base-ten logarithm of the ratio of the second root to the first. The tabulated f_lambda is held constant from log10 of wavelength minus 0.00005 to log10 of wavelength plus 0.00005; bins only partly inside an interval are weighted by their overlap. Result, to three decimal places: 0.028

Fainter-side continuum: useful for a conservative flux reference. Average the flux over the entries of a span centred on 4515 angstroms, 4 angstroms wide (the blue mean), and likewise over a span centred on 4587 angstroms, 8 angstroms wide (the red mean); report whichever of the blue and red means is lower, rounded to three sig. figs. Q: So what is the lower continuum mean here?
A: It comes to 17.8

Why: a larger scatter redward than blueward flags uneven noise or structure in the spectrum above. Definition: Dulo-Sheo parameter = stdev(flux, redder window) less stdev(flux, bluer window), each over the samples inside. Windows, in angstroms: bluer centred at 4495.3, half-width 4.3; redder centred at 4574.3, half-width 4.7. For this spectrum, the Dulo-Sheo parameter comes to -0.1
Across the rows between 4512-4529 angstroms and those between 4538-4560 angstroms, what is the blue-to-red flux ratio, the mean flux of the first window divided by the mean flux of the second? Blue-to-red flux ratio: 1.03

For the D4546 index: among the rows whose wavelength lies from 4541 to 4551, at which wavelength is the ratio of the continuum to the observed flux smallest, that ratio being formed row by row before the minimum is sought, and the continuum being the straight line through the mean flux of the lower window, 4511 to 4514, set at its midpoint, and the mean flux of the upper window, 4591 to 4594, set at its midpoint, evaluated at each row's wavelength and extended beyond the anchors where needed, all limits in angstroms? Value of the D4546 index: 4545.95 angstroms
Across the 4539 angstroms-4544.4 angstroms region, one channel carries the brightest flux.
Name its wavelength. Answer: 4543.86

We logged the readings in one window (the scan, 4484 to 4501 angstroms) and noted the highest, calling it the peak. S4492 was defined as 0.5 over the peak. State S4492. 0.0254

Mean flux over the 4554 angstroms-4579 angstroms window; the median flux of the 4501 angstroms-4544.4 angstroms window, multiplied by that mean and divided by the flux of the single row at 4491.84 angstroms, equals 17.7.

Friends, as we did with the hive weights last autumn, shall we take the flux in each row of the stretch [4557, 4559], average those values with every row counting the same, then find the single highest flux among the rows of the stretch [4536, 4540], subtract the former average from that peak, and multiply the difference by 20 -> 13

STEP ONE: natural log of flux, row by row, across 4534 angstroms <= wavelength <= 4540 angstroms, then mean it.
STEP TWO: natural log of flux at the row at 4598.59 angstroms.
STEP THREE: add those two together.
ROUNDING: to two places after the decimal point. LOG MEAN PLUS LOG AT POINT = 5.81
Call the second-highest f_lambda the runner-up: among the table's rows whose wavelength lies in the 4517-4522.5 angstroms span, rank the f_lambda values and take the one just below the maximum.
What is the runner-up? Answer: 19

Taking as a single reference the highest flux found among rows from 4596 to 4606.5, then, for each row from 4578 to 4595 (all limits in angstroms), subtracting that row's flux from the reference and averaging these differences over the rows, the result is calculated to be 2.3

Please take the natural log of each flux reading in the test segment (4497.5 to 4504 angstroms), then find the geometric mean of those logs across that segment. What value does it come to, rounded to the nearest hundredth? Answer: 2.92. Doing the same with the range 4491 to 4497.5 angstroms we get 2.90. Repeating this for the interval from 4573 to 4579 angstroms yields 2.83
